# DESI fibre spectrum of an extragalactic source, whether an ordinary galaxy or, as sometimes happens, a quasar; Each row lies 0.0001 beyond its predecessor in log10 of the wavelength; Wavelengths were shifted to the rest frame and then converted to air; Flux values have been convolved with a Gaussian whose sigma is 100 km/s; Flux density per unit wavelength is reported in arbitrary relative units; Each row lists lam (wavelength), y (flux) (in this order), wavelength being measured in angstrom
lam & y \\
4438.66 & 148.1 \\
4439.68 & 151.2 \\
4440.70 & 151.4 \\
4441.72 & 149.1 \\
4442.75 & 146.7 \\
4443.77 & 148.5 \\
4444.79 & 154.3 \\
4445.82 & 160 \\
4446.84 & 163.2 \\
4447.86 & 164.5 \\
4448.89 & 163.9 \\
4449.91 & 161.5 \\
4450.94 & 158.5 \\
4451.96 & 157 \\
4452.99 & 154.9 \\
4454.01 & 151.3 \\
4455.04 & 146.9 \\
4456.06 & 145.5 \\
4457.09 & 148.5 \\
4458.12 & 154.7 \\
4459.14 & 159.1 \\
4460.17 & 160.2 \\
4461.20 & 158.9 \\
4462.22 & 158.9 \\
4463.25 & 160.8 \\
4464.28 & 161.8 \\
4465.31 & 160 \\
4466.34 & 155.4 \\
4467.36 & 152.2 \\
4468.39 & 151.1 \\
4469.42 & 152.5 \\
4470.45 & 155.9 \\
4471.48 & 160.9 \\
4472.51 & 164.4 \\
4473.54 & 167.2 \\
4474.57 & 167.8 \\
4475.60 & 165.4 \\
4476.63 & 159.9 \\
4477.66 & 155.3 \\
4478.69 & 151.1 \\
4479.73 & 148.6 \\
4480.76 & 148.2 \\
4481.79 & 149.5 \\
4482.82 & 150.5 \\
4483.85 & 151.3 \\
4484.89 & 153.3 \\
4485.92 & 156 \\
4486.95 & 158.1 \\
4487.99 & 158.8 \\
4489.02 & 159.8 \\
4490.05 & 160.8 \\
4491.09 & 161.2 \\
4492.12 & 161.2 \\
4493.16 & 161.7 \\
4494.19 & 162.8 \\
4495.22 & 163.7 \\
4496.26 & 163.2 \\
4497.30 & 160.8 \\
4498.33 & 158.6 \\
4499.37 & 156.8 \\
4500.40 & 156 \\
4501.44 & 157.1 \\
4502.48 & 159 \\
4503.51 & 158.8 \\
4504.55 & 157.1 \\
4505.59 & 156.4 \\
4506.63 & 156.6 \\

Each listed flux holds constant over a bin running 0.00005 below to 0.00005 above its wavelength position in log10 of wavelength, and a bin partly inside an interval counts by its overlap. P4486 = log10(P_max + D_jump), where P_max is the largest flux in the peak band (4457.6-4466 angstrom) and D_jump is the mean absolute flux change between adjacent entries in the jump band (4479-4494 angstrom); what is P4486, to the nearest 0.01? 2.21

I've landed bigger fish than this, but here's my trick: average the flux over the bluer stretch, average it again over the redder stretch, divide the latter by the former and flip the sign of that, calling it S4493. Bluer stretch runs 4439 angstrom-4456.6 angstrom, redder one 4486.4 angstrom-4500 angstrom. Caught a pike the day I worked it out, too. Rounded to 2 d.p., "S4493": -1.04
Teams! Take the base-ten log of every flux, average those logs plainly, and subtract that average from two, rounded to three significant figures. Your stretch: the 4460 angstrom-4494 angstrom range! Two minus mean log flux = -0.197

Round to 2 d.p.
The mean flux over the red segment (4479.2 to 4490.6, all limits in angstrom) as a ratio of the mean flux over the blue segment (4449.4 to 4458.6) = 1.01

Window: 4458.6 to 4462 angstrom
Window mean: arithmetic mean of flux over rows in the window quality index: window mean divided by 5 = 31.9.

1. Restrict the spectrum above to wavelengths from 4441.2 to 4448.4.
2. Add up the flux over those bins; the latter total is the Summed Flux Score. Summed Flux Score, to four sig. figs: 1086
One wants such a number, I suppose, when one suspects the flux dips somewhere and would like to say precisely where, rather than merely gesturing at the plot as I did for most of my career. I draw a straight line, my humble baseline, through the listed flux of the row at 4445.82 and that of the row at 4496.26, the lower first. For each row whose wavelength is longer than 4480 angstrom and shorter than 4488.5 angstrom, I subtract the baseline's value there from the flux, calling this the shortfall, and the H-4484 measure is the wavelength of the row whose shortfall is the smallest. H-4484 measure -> 4480.76 angstrom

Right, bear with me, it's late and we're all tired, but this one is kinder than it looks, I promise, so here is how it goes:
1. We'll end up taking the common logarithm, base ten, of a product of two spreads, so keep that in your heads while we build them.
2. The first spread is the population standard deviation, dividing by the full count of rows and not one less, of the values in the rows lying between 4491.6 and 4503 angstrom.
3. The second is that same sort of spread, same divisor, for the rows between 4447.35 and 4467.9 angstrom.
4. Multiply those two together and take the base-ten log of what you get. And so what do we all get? 1.1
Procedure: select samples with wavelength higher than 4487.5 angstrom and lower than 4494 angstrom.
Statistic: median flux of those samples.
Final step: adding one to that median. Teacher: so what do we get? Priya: 162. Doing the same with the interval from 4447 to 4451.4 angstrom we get 164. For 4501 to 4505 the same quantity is 159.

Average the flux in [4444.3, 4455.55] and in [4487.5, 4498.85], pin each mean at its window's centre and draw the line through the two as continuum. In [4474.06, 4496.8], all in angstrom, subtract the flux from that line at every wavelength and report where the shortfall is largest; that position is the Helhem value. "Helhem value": 4480.76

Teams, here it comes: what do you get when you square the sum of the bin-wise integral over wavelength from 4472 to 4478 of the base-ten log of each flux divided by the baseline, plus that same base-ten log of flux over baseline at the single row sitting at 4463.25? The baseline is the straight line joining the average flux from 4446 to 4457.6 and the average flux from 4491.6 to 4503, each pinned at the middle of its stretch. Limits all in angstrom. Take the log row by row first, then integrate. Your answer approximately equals 0.009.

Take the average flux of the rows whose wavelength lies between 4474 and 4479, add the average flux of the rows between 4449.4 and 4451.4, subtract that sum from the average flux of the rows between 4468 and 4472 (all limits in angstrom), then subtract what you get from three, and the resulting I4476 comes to 168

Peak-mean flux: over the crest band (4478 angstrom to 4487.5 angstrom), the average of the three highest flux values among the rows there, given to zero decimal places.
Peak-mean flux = 156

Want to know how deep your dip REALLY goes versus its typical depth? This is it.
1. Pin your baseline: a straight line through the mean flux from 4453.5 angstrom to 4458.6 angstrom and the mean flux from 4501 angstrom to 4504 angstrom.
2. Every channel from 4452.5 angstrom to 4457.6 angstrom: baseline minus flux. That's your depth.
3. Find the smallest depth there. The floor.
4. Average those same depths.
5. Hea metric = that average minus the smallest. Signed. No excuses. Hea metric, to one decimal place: 5.9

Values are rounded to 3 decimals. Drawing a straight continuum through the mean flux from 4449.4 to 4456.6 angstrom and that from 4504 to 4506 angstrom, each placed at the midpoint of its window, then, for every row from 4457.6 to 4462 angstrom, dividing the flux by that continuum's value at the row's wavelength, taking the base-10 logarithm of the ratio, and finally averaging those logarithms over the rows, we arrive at 0.012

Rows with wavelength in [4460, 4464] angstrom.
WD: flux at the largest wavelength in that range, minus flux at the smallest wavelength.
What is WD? 1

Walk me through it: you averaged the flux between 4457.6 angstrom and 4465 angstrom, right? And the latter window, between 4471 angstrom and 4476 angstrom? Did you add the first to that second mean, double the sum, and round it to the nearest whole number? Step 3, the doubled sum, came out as 649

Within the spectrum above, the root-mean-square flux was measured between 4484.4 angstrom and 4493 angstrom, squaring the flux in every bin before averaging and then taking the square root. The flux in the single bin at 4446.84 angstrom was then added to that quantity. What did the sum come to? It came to 322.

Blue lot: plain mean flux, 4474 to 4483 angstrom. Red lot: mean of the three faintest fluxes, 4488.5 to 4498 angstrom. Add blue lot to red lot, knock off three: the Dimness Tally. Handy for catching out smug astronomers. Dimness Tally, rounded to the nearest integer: 313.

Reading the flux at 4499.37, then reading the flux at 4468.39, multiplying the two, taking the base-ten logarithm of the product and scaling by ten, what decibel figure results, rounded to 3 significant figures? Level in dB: 43.7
